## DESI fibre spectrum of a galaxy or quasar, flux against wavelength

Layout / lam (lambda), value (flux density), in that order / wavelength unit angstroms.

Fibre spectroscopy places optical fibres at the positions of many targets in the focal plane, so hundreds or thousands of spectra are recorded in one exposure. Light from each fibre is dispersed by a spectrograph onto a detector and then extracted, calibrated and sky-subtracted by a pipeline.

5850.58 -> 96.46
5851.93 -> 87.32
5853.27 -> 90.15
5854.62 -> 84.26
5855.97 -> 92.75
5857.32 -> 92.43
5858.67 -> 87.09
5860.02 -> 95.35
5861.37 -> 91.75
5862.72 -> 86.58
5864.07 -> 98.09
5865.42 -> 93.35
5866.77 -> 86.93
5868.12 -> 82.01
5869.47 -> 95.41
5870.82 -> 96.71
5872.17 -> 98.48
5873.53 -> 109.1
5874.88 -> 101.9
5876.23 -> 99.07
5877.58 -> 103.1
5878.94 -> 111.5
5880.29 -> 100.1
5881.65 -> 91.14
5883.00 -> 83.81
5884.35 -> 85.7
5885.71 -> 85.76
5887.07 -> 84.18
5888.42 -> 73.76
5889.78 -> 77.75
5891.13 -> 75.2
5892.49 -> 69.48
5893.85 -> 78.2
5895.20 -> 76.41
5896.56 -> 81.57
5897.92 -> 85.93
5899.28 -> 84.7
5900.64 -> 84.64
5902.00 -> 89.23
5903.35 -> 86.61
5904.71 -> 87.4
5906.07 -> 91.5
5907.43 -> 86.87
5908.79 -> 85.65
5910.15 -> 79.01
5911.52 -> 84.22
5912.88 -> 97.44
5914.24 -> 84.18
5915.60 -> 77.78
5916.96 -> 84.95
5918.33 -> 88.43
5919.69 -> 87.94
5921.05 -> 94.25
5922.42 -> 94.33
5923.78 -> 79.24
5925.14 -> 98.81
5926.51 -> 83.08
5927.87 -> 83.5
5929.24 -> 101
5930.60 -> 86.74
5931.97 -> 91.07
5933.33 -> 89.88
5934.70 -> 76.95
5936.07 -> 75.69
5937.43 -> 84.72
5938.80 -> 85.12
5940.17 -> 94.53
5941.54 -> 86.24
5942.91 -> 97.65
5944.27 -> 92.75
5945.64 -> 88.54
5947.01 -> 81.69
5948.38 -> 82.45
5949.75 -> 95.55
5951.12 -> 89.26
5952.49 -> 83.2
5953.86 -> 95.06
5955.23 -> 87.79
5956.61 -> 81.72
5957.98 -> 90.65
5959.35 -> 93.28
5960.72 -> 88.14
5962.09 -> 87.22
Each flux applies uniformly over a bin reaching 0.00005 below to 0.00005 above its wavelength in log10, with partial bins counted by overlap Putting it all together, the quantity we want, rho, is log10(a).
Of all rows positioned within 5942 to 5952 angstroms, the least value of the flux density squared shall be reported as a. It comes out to 3.82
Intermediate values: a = 6673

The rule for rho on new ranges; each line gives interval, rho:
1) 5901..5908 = 3.88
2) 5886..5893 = 3.68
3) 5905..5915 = 3.80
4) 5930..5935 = 3.77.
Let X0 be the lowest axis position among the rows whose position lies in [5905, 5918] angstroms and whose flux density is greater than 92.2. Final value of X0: 5912.88 angstroms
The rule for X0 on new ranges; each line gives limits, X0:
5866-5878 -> 5869.47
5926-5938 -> 5929.24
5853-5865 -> 5855.97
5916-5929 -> 5921.05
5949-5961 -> 5949.75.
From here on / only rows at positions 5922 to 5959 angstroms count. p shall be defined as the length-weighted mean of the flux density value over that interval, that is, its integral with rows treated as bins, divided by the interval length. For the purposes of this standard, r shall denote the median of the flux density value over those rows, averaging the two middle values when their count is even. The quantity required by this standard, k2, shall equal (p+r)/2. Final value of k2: 88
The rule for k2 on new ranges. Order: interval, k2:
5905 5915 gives 86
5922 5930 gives 89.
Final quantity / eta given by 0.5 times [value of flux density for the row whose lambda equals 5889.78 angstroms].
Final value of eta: 39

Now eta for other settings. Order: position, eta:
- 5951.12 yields 45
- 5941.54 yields 43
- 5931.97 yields 46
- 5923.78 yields 40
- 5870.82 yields 48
